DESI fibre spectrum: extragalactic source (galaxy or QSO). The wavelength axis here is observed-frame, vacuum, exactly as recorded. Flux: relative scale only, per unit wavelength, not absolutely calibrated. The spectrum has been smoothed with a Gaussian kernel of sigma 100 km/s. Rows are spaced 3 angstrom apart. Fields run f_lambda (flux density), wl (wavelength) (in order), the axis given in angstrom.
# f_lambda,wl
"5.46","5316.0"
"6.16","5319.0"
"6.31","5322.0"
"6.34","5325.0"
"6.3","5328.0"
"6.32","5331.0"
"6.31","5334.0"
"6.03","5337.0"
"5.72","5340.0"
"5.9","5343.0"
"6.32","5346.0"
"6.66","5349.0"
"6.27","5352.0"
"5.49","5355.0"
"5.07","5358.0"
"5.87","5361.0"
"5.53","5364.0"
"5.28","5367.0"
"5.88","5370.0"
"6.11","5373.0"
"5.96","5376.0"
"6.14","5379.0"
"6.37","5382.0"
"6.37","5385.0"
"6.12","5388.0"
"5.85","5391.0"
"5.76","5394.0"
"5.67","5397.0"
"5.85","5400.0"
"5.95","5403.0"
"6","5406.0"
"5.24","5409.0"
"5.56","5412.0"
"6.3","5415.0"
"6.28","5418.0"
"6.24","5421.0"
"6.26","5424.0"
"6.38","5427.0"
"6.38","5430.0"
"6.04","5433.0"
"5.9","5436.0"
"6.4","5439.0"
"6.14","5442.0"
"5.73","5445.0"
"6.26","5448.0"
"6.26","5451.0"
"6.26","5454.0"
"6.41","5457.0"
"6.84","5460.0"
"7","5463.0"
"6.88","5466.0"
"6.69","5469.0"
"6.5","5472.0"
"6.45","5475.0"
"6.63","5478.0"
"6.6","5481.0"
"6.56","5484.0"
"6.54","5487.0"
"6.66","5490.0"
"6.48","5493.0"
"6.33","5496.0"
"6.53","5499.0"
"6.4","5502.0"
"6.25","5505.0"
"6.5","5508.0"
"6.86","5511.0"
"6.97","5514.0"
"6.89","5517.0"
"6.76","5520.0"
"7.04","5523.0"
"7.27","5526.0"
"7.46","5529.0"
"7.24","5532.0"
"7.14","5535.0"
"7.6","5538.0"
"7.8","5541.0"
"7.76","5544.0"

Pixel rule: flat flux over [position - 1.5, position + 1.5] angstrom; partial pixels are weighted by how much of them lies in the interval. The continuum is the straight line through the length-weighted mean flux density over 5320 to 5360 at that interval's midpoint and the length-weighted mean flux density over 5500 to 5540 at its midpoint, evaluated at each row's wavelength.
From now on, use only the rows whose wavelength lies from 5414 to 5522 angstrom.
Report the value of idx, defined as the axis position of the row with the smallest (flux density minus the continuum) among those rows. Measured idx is 5445.0 angstrom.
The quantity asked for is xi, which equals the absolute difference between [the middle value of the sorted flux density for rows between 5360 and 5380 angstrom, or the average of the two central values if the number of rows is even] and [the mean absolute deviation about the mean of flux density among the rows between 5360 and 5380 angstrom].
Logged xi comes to 5.6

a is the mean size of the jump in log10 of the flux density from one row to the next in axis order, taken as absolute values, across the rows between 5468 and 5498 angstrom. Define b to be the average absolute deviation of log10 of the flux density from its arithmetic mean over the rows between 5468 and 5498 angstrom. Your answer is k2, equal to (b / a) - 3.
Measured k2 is -2.21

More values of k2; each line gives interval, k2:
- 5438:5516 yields -1.84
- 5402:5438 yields -1.89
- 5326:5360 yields -1.85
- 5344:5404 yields -2.01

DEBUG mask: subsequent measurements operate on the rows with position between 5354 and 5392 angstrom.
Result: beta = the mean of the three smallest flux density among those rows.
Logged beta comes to 5.28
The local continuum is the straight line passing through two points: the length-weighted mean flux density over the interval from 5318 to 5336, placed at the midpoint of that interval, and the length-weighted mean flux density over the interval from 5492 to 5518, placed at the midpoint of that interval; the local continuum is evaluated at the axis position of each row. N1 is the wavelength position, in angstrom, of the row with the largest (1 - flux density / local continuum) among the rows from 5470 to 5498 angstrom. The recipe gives 5496.0 angstrom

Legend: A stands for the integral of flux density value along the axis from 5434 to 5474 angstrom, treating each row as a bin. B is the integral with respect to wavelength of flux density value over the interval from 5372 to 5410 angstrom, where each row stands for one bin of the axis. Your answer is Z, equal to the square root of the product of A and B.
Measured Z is 241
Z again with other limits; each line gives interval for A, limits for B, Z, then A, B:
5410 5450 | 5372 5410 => 236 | 245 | 226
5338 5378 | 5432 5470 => 238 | 234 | 242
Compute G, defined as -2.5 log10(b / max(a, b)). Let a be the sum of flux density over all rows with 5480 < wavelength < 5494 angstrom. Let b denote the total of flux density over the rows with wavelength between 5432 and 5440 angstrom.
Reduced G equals 0.63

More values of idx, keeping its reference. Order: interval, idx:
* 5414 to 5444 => 5436.0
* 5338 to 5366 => 5358.0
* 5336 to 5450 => 5409.0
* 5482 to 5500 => 5496.0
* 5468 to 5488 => 5475.0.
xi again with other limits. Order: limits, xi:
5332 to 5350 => 5.9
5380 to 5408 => 5.8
